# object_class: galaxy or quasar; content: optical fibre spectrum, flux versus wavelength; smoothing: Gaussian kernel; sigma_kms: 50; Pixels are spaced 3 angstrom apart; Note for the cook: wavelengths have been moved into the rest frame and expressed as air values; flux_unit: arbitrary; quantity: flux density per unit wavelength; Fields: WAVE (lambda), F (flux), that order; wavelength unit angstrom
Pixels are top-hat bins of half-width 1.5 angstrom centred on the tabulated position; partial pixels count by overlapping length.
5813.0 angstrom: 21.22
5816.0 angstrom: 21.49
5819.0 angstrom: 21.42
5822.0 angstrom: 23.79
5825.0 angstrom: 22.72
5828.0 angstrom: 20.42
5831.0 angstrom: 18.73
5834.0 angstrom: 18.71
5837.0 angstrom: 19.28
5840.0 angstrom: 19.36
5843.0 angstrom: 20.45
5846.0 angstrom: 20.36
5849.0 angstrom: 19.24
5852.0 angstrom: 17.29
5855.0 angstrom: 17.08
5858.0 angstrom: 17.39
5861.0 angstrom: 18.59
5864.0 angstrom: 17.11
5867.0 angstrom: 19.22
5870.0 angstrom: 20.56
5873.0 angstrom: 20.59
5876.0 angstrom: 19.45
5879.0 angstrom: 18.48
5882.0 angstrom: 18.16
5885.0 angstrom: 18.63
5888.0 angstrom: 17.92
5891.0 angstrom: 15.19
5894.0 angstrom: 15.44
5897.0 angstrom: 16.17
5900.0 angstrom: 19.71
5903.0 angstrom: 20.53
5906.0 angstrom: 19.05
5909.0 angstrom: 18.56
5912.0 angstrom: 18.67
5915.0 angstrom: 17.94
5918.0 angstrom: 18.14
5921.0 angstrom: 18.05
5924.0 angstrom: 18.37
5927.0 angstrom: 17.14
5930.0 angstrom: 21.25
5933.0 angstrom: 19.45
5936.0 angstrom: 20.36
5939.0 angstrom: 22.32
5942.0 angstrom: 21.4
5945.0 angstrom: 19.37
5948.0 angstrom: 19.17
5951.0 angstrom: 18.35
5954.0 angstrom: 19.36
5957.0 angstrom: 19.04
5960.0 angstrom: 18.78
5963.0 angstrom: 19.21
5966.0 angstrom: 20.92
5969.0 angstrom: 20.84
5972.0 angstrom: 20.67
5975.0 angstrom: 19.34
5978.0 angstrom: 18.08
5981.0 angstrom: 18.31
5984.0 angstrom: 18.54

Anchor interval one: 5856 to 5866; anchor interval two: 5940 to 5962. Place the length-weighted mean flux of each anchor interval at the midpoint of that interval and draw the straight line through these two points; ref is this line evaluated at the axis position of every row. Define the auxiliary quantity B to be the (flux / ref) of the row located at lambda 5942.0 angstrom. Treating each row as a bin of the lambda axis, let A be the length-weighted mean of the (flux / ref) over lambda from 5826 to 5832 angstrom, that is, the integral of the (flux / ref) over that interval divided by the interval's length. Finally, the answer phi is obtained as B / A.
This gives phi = 0.96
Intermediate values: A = 1.16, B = 1.11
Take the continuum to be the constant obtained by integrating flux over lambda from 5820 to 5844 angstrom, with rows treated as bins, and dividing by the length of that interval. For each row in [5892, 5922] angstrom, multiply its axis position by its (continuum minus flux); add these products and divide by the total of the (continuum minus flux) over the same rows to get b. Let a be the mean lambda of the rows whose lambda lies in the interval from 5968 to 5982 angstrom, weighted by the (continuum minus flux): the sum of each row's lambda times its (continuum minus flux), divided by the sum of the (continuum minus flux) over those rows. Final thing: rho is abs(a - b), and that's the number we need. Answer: 73.6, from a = 5979.6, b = 5906.0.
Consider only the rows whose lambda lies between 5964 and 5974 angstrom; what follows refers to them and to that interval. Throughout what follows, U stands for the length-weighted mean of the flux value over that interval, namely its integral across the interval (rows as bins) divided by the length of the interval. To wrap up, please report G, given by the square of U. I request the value 427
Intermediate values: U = 20.7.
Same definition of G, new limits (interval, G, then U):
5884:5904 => 308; 17.6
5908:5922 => 334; 18.3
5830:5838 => 357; 18.9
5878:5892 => 315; 17.7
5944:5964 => 362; 19.0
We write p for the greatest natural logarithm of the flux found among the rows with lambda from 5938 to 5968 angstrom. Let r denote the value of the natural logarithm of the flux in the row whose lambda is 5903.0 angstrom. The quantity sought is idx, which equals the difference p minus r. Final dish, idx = 0.08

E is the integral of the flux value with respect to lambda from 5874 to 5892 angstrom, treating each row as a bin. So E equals 326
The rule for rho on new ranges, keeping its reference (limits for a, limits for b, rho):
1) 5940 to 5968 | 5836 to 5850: 112.7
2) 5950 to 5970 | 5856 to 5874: 93.6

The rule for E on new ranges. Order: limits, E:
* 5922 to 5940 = 355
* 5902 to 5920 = 337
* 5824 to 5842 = 357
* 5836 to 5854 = 347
